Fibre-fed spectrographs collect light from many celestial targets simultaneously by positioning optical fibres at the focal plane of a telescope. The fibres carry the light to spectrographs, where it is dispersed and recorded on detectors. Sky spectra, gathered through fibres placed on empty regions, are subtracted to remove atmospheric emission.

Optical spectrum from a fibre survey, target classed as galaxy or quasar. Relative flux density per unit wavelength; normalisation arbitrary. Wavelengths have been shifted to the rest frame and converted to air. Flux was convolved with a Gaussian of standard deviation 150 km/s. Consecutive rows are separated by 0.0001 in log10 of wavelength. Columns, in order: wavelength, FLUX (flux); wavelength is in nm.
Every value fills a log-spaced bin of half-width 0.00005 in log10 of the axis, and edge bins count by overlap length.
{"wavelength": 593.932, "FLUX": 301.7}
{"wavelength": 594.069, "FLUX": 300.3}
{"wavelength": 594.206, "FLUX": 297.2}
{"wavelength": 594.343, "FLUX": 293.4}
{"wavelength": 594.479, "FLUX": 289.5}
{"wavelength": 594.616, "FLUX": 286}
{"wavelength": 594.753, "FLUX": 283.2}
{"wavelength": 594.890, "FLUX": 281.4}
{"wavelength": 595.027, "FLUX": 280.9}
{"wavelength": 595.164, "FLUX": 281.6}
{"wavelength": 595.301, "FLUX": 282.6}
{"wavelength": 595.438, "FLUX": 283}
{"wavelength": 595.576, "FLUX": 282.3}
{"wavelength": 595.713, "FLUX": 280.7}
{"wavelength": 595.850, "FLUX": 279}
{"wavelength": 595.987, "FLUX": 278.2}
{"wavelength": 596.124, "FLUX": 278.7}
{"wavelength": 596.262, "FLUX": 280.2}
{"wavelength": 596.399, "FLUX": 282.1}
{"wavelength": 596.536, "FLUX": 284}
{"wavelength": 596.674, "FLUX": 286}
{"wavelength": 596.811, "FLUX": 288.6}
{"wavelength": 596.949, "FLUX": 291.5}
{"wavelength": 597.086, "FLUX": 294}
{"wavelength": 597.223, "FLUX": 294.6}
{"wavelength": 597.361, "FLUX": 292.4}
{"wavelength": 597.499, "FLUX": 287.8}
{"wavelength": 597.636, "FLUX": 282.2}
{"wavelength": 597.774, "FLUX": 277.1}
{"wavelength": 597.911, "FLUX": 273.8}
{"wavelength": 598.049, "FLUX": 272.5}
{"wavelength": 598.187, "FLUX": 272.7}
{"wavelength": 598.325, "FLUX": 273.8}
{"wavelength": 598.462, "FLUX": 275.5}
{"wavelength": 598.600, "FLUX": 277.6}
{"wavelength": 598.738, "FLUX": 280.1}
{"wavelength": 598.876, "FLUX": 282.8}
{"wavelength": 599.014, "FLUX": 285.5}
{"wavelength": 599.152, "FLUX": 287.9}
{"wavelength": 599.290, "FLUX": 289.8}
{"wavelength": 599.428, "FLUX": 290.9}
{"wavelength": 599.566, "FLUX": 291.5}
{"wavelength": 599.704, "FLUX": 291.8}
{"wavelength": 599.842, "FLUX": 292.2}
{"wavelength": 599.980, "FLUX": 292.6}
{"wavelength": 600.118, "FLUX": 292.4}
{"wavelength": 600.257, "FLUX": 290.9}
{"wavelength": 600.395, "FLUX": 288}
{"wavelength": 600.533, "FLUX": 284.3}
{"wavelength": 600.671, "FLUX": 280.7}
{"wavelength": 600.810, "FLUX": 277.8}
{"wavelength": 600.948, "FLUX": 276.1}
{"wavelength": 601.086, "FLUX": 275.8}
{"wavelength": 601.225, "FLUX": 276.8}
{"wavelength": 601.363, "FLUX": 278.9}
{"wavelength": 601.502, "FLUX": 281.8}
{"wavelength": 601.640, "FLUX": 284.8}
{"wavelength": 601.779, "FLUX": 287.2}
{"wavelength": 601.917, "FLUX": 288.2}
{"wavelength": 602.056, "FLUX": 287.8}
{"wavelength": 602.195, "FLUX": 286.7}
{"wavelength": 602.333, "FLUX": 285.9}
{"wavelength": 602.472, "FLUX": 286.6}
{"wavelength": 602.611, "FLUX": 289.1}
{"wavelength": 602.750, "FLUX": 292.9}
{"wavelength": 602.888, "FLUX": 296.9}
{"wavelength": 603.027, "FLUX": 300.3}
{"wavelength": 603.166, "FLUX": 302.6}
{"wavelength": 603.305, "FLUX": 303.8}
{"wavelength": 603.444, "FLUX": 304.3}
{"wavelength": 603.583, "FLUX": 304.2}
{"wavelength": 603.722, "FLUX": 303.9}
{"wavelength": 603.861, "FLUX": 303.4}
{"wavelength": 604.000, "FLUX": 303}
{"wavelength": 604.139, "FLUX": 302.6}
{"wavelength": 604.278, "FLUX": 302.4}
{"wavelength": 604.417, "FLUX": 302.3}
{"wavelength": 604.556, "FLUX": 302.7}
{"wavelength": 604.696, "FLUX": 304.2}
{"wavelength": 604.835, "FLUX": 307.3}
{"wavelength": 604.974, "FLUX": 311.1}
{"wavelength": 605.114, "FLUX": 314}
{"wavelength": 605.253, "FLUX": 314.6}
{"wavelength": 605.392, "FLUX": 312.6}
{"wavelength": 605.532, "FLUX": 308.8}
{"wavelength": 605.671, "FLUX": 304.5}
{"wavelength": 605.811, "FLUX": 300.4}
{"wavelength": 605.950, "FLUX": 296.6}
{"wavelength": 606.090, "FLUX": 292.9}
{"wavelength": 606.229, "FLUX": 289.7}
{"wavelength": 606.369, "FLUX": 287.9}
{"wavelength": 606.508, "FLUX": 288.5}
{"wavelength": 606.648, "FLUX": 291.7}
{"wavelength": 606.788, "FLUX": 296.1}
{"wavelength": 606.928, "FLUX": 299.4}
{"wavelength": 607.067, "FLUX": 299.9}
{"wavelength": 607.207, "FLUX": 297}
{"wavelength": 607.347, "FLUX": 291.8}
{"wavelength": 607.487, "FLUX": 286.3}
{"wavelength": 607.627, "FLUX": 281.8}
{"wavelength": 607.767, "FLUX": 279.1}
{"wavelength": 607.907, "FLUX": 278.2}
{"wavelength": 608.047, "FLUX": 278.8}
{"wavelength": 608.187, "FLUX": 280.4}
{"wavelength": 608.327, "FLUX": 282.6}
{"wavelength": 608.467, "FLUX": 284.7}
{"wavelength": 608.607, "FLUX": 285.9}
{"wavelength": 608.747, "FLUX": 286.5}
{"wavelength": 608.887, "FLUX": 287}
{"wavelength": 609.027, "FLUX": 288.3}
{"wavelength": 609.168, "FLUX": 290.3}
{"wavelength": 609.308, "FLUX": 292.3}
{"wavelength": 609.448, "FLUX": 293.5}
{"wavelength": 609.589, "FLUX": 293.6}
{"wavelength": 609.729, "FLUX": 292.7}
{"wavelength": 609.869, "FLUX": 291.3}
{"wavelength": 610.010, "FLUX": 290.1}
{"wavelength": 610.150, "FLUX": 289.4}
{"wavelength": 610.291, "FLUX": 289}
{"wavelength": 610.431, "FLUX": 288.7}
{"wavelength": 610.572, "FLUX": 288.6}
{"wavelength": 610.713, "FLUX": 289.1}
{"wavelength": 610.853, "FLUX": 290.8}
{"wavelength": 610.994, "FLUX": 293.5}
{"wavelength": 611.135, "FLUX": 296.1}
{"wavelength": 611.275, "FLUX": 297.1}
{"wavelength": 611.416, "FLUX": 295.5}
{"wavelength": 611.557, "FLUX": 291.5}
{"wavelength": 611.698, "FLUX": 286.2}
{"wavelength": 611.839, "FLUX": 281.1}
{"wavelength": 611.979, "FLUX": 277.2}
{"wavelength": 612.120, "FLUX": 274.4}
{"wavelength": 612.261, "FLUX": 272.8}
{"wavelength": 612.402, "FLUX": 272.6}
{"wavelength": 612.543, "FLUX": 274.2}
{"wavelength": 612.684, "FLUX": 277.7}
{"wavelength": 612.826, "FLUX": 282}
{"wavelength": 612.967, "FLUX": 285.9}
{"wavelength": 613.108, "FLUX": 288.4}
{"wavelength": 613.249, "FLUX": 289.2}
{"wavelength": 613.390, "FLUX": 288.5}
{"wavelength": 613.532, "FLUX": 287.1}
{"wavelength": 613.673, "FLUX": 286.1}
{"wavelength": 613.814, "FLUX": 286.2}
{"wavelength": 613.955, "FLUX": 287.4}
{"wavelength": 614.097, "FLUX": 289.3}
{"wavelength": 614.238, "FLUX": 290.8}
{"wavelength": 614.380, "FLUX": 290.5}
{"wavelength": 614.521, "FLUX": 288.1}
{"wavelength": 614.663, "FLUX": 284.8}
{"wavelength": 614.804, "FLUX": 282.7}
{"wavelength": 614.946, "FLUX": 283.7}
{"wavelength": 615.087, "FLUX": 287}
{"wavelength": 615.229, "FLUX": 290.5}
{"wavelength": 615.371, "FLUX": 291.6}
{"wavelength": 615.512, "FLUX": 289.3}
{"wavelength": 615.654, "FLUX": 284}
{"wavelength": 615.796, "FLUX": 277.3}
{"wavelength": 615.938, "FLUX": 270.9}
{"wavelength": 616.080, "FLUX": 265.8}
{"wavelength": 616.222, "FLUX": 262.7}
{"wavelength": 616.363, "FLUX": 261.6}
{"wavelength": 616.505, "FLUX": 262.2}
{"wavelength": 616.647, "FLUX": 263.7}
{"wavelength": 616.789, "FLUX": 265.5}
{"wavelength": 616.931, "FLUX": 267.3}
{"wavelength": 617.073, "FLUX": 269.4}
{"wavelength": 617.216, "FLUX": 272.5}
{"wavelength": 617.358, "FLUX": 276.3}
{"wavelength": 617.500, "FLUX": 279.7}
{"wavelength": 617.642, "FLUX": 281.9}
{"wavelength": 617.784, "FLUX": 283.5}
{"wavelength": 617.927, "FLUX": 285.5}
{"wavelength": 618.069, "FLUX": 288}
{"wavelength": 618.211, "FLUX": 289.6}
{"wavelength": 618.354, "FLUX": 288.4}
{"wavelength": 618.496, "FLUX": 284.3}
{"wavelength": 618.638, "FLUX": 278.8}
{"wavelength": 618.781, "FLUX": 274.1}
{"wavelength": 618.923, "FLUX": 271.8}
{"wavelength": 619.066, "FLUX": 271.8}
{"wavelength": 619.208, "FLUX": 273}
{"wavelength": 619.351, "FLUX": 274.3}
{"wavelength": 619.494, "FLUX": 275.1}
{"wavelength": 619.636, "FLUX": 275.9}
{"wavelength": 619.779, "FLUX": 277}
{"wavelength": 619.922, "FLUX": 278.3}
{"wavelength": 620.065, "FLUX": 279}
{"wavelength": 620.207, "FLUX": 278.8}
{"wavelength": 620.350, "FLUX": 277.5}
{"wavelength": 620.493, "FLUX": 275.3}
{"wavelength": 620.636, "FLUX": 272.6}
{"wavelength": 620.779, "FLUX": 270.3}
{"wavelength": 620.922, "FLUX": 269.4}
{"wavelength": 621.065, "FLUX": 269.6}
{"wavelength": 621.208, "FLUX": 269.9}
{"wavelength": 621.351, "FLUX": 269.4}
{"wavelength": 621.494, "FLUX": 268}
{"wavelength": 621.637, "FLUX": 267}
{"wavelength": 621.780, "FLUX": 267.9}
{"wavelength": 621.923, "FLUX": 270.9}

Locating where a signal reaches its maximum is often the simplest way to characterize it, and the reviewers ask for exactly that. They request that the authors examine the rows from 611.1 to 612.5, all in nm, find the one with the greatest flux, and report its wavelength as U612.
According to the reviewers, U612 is 611.275 nm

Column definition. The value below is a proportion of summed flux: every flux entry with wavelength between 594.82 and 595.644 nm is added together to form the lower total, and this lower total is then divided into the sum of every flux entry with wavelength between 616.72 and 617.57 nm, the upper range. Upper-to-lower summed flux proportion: 0.96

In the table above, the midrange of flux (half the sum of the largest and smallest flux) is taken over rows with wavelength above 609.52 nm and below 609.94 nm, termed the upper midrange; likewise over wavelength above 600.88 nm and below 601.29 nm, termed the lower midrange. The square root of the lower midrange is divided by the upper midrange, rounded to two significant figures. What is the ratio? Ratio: 0.057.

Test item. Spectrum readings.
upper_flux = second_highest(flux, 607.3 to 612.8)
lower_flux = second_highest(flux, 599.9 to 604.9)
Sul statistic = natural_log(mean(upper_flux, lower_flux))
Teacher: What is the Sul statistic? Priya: 5.70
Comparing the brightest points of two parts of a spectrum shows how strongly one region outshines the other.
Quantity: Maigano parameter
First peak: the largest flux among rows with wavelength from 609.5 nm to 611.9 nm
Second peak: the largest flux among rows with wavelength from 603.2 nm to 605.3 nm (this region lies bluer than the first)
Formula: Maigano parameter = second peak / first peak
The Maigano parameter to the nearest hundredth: 1.06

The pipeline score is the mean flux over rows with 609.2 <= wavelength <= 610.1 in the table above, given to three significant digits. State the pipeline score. 292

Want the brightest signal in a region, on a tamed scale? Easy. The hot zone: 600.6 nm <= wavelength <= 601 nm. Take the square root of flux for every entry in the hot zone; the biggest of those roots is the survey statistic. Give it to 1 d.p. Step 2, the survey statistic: 16.8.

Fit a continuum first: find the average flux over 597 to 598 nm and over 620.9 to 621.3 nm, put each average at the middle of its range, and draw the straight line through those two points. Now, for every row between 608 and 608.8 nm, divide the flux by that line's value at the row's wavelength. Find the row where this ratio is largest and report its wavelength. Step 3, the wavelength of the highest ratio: 608.747 nm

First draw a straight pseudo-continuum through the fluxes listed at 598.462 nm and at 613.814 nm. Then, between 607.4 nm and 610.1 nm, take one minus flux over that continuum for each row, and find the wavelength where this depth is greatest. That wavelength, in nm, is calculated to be 607.907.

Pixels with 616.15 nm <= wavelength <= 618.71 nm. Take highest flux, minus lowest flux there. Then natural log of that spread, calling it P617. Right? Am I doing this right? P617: 3.33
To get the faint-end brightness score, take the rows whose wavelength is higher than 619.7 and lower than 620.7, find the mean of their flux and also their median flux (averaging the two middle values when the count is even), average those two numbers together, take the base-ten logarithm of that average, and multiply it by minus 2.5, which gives -6.11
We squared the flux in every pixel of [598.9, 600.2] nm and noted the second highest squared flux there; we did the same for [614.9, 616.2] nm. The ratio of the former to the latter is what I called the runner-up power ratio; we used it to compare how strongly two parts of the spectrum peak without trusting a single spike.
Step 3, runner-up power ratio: 1.01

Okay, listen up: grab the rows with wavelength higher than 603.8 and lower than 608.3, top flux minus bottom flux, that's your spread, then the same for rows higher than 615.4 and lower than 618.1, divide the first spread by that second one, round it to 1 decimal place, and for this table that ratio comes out 1.3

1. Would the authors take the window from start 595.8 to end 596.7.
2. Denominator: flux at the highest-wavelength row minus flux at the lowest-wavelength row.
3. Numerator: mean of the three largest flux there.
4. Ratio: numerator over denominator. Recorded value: 41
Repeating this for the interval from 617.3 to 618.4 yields 24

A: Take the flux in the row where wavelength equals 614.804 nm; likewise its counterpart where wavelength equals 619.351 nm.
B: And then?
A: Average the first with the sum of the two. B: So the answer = 420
